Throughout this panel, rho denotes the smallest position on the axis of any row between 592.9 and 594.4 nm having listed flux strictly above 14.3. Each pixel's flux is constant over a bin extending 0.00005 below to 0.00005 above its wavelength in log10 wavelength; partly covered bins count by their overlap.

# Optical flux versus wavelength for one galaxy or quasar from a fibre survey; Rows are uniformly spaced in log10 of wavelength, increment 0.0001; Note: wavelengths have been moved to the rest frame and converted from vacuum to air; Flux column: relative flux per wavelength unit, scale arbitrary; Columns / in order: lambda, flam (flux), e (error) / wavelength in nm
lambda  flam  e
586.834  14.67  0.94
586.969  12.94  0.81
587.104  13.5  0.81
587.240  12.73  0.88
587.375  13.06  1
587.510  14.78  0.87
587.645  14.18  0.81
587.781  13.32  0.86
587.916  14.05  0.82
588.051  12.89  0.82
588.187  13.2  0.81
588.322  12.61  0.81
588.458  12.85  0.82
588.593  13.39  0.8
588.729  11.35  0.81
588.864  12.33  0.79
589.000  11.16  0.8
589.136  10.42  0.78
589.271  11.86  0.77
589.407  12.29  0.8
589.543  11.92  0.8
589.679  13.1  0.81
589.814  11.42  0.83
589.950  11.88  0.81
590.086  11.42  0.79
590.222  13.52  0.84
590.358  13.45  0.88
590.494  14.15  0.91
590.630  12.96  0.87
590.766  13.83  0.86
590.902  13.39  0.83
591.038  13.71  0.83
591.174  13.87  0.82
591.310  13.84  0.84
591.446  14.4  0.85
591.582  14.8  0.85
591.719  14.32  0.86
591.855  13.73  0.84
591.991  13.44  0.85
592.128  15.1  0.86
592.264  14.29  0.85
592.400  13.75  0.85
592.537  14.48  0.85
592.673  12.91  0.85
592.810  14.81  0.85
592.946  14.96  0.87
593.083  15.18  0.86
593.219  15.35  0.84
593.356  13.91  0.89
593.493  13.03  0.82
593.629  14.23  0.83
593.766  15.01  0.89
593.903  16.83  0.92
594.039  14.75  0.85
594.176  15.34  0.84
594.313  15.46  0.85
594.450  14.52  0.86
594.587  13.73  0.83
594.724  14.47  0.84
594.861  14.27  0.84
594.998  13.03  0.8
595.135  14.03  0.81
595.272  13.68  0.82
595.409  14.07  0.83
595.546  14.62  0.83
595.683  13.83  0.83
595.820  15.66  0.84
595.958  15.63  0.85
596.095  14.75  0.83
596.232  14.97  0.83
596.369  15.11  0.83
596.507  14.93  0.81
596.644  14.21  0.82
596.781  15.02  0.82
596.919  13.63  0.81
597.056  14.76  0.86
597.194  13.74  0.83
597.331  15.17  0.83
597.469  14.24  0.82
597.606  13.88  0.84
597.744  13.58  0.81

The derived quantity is 592.946 nm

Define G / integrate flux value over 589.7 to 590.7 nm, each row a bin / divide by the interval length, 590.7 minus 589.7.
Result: 12.7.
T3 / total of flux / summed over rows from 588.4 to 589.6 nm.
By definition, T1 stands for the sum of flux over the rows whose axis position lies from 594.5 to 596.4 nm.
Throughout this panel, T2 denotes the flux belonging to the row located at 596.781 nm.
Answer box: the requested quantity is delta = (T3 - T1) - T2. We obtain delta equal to -109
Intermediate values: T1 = 202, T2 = 15.02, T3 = 108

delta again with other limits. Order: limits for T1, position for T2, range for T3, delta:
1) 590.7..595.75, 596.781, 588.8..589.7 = -461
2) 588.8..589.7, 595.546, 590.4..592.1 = 69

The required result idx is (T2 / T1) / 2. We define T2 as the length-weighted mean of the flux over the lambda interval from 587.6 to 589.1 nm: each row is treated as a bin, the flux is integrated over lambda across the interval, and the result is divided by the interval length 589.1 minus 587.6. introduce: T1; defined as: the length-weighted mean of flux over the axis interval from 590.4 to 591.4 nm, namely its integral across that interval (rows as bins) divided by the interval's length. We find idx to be 0.47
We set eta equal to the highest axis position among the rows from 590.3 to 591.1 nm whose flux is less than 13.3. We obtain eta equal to 590.630 nm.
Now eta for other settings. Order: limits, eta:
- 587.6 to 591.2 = 590.630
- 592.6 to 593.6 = 593.493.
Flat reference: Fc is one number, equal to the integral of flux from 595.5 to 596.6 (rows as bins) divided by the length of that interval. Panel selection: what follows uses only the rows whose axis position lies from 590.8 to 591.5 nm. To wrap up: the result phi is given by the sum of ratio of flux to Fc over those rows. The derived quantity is 4.6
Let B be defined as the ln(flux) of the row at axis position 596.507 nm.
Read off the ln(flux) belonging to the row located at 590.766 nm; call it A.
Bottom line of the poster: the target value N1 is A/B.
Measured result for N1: 0.97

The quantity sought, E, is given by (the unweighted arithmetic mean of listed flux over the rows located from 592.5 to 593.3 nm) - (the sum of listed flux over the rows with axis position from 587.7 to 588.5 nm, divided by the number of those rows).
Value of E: 1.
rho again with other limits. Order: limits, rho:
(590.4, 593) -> 591.446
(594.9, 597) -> 595.546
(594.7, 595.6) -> 594.724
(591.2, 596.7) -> 591.446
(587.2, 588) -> 587.510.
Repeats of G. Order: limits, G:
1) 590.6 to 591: 13.5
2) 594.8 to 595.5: 13.8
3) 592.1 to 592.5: 14.3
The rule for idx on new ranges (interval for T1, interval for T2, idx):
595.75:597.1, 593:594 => 0.50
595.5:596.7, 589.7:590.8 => 0.43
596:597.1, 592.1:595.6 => 0.49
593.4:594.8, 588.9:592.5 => 0.45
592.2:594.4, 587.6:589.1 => 0.44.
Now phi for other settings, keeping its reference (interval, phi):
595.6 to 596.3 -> 5.0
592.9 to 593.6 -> 4.9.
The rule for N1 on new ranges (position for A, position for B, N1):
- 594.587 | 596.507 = 0.97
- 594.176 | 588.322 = 1.08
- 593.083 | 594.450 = 1.02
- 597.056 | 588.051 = 1.05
